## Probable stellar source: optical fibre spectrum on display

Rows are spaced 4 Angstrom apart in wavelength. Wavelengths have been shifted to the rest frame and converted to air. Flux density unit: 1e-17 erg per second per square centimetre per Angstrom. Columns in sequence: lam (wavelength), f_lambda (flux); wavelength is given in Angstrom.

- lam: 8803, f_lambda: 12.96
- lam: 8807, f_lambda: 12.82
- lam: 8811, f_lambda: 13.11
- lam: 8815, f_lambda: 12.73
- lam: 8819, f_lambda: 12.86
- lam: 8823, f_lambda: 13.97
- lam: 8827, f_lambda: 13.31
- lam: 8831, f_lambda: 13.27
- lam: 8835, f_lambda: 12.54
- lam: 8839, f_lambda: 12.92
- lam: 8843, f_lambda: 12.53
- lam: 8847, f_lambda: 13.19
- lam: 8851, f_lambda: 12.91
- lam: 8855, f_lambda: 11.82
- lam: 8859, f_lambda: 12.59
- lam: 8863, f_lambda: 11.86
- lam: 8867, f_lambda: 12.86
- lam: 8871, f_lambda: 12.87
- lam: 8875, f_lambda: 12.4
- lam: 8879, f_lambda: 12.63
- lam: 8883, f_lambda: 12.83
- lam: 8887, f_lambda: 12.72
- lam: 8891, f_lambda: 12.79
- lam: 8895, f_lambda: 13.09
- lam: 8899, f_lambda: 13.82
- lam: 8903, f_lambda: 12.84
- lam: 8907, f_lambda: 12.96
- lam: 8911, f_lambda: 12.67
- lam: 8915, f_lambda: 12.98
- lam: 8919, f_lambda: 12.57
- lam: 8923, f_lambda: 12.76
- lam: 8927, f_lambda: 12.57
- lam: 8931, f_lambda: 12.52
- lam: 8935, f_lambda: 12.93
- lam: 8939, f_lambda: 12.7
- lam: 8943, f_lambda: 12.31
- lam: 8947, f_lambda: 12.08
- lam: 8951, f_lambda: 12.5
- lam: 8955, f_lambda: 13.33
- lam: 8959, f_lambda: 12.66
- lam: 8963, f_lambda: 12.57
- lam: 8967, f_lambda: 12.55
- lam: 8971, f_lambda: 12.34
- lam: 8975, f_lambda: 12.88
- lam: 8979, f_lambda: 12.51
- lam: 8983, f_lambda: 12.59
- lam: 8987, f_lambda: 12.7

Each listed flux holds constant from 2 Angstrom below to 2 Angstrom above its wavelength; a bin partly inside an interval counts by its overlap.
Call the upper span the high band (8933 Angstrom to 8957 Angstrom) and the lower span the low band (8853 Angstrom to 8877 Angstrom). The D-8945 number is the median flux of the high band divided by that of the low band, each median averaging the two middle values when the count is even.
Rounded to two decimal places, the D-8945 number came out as 1.01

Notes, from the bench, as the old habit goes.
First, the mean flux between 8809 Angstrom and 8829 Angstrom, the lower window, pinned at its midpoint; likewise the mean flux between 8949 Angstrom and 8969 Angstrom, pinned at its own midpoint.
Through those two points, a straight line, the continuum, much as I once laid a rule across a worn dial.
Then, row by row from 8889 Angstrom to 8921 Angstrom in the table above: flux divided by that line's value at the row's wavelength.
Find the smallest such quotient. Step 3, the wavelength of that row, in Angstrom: 8919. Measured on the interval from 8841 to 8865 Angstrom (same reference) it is 8855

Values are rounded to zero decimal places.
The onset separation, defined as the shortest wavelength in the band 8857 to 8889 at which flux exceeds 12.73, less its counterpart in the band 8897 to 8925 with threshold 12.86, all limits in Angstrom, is -32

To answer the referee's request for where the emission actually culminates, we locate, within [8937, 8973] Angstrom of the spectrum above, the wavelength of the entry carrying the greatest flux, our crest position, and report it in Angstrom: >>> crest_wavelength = 8955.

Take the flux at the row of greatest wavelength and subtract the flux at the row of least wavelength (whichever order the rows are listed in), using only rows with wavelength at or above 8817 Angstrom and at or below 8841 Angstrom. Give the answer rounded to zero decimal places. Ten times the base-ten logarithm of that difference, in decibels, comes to -12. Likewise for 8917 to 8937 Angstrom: -4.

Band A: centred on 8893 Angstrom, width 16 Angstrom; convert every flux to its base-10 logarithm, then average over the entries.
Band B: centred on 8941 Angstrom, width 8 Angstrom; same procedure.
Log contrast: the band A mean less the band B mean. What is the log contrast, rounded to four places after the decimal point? 0.0202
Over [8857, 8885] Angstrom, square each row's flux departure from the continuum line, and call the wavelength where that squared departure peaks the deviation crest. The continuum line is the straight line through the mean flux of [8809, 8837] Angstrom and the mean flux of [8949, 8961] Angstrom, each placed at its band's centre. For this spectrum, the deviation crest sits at 8863 Angstrom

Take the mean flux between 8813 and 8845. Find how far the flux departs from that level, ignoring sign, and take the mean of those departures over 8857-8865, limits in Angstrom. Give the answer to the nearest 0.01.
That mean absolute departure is 0.79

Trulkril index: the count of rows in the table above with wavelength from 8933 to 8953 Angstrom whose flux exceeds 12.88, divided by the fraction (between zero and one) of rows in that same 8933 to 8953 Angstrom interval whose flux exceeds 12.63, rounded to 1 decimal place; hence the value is 2.5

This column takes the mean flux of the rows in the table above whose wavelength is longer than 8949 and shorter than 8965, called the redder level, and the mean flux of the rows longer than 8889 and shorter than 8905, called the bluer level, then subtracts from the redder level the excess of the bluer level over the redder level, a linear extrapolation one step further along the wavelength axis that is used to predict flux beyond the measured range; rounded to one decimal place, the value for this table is 12.4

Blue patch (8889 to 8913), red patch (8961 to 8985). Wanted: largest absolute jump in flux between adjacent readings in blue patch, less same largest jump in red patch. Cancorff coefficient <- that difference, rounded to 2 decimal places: 0.44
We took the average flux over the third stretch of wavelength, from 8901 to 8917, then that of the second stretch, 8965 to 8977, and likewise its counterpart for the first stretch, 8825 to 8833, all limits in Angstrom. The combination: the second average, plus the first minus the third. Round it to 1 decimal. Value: 13.0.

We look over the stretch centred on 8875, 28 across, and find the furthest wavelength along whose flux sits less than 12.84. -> 8887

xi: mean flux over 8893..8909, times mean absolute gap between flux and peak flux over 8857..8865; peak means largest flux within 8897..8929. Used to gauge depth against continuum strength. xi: 21.0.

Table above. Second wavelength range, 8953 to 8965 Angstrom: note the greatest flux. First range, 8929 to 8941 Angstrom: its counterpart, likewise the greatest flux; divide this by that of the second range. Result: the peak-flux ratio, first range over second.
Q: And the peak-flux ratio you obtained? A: 0.97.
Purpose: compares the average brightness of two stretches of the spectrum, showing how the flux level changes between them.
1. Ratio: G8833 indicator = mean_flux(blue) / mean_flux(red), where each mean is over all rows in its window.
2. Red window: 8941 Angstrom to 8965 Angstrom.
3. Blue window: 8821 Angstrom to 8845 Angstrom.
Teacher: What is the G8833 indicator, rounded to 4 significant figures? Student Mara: 1.041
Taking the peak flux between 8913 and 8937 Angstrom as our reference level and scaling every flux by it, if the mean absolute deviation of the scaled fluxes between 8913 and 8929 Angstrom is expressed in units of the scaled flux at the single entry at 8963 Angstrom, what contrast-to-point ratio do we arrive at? 0.0119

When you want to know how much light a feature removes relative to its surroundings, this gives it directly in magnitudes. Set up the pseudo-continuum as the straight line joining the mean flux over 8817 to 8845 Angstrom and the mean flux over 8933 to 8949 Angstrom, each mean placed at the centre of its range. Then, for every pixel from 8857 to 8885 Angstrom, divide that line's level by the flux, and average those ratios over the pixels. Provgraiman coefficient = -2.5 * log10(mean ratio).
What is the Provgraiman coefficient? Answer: -0.025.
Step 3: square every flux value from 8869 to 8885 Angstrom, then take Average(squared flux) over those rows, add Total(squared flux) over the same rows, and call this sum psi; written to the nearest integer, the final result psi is 804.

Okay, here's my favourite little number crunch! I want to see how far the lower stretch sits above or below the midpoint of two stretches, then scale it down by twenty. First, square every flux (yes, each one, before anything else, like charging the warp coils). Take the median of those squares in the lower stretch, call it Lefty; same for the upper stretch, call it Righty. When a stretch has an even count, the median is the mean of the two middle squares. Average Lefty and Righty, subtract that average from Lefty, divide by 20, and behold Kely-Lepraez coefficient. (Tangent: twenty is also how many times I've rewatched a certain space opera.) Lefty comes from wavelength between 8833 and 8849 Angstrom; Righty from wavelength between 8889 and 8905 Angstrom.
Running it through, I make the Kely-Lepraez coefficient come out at -0.15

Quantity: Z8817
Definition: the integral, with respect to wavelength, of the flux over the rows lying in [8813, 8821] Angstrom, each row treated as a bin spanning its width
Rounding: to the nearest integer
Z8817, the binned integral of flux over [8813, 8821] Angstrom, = 102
